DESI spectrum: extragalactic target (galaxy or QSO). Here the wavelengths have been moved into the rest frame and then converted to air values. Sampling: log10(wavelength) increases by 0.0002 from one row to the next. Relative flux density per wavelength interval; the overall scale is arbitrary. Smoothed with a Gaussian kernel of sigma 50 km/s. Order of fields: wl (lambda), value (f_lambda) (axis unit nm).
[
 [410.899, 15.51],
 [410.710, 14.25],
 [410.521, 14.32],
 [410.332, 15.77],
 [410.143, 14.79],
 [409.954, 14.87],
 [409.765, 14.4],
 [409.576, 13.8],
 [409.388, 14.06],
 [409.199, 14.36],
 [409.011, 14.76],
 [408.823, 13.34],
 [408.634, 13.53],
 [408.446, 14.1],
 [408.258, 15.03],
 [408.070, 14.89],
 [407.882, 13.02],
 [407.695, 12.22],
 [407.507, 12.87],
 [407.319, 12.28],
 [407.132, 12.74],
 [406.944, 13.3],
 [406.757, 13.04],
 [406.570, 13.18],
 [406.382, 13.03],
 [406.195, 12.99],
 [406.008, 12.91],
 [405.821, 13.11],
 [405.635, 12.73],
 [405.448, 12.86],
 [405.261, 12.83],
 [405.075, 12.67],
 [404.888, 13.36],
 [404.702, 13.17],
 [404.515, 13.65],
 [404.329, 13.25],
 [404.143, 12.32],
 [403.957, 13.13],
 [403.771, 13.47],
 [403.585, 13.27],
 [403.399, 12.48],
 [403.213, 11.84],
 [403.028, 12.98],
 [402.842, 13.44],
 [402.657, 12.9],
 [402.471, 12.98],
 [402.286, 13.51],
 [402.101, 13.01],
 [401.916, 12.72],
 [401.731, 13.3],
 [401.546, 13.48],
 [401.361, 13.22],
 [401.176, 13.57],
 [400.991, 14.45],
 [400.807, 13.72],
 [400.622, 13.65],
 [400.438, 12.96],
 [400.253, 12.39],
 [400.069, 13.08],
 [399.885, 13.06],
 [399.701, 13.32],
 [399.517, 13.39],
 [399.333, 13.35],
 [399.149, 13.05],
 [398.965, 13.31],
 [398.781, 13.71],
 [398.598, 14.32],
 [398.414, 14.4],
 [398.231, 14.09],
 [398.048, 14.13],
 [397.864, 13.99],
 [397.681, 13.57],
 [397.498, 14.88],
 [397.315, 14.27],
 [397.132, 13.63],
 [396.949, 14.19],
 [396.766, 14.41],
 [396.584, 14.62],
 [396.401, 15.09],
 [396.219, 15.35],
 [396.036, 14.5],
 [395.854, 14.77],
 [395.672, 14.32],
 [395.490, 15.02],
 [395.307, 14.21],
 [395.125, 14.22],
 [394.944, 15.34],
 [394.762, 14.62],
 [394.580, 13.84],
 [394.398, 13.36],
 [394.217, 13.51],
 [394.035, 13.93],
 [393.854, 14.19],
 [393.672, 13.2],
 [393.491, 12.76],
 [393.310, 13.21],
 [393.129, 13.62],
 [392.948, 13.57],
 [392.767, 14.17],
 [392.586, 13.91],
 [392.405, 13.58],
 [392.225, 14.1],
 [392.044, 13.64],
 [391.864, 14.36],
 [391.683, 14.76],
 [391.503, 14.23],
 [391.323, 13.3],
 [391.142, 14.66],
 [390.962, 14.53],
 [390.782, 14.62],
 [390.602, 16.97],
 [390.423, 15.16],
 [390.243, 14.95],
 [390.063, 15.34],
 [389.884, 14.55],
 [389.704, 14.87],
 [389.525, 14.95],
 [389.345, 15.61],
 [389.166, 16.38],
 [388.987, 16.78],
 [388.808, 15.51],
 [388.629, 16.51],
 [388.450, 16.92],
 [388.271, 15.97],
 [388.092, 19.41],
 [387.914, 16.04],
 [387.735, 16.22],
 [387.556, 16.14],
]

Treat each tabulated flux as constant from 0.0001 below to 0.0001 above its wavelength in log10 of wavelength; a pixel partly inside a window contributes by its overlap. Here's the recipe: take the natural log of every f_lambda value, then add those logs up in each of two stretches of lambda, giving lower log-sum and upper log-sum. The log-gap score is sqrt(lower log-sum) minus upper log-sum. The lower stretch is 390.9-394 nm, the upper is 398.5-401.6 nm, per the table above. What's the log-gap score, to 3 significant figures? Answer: -37.4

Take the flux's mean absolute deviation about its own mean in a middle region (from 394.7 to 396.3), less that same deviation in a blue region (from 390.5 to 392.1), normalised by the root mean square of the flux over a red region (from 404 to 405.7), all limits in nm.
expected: -0.019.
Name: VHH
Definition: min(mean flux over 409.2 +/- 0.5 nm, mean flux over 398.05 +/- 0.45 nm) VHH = 14.0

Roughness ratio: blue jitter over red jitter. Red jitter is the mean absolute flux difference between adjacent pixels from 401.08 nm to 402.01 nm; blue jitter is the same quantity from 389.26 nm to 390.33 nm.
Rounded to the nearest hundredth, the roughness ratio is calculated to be 1.31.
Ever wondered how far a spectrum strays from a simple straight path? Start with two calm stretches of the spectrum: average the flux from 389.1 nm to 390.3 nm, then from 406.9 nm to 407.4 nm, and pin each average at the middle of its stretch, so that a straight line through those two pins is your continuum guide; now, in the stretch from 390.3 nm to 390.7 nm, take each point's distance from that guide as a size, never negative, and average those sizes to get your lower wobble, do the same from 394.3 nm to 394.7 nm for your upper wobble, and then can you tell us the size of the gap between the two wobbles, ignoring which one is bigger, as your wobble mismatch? 0.0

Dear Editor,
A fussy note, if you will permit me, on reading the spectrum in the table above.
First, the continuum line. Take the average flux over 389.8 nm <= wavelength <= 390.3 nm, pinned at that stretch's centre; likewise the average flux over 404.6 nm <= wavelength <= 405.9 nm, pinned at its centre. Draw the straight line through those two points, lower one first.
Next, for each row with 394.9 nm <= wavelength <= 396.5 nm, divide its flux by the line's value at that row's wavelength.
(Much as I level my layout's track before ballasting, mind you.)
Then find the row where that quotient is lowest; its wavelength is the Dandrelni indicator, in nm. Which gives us 395.125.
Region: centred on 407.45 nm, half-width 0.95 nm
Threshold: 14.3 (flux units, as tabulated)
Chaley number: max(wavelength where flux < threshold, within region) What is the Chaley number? 407.882 nm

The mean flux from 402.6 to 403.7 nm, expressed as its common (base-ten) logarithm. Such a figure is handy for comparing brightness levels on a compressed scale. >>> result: 1.11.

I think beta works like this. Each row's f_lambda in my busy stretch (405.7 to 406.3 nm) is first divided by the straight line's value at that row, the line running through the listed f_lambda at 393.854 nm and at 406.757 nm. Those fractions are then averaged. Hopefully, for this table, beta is 0.99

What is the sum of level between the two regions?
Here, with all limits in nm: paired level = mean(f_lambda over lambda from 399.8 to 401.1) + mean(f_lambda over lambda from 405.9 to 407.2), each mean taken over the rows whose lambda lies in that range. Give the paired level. 26.4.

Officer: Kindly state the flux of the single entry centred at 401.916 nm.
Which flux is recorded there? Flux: 12.72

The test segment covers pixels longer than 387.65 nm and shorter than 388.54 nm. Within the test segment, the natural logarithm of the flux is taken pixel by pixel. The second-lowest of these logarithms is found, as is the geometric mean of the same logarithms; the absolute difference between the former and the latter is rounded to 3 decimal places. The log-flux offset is 0.049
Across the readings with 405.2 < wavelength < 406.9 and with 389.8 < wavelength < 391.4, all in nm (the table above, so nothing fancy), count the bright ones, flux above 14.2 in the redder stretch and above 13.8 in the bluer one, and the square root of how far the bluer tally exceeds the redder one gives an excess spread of 2.8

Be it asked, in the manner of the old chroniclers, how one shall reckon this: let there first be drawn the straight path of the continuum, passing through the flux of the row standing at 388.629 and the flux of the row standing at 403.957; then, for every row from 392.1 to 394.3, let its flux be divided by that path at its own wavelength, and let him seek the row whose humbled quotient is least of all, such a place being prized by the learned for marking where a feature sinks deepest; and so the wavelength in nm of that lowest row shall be 393.491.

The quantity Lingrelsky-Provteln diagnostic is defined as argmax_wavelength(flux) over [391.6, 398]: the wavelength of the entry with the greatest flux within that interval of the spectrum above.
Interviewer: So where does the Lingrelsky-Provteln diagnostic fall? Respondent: 396.219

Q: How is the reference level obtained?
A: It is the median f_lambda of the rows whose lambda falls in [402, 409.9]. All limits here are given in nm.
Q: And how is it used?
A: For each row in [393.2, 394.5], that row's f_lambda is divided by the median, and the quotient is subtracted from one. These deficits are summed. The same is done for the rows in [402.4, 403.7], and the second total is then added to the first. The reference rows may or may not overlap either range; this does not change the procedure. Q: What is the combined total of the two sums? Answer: 0.0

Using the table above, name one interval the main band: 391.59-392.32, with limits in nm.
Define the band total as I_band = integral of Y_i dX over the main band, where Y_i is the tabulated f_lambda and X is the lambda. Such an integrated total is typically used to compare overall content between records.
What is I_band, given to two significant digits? 10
